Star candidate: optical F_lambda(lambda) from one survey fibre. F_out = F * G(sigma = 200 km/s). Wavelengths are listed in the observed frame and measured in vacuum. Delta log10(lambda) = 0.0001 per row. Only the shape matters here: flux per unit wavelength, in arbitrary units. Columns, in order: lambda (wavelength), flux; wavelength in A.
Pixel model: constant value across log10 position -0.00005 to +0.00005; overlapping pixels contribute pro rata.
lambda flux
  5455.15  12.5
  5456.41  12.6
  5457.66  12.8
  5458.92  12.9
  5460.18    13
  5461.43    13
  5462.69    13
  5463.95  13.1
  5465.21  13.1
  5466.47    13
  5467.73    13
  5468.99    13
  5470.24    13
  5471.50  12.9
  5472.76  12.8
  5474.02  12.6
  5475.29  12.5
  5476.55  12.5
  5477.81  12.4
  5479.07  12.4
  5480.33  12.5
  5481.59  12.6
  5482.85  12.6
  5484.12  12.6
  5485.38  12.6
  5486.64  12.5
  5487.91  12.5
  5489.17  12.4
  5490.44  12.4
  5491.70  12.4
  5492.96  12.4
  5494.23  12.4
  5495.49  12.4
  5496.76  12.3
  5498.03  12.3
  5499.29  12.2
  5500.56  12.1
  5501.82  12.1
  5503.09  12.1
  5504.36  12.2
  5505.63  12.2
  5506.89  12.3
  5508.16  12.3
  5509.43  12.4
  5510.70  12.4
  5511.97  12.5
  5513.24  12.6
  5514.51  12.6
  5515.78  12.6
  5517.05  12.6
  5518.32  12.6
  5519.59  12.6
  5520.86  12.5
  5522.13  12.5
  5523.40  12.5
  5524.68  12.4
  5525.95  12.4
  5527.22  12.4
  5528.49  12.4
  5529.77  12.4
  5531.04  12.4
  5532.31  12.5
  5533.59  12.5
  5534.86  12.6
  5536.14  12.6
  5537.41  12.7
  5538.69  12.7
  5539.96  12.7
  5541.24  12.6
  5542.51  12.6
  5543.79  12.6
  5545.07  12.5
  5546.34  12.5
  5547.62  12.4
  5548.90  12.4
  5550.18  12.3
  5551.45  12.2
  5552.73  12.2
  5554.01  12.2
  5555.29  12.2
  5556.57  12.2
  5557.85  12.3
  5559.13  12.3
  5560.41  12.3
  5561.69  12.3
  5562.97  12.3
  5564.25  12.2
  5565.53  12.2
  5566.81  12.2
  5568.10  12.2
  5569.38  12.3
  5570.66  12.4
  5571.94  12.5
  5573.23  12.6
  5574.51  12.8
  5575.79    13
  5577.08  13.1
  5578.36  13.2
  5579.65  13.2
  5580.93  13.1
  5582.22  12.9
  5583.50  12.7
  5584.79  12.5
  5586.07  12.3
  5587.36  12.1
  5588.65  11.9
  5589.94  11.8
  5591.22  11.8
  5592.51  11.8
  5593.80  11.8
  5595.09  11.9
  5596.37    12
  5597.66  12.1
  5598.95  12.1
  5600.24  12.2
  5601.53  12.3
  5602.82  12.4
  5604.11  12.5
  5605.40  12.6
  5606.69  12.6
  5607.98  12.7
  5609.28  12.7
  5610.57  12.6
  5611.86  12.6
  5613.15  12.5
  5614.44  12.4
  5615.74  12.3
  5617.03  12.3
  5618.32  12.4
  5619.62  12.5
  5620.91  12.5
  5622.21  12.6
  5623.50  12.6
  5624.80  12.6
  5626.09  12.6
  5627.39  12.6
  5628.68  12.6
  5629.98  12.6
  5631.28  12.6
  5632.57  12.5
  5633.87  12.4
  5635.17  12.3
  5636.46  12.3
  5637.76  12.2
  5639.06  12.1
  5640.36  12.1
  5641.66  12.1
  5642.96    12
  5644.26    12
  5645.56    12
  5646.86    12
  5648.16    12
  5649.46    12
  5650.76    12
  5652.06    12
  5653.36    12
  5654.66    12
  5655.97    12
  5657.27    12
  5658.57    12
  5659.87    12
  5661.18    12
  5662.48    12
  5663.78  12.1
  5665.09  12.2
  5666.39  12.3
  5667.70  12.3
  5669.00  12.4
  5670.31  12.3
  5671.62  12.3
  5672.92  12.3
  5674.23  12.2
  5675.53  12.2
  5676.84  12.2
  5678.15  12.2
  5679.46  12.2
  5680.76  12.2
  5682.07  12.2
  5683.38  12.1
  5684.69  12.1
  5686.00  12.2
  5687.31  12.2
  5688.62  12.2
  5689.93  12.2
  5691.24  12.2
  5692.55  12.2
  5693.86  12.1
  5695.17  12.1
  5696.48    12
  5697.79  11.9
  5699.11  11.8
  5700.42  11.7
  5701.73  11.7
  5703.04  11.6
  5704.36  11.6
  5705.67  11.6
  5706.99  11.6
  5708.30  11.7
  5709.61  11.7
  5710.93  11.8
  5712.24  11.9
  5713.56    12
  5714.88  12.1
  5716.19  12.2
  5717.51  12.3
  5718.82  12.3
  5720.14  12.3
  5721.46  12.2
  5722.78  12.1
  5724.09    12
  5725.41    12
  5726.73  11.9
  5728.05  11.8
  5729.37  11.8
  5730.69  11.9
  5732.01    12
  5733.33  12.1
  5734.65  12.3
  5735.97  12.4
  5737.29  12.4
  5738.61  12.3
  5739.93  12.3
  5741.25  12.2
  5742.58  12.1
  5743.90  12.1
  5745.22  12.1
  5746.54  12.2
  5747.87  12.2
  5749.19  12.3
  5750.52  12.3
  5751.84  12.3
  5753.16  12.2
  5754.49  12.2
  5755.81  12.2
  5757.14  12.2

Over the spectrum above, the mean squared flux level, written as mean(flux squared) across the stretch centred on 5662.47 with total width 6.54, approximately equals 145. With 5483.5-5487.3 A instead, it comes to 158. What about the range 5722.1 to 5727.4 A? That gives 144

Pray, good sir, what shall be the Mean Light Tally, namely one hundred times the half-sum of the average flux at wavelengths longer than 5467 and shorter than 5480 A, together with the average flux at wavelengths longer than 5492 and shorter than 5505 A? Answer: 1248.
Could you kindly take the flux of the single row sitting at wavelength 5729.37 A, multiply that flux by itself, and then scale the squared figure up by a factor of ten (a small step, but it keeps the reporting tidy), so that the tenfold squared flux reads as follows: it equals 1392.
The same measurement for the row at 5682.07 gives 1488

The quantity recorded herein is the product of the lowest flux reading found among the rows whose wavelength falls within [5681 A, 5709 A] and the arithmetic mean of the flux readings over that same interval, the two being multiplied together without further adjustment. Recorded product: 139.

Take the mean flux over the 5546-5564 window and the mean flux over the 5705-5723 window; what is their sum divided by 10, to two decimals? 2.43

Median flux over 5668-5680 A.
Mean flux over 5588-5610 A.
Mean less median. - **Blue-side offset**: 0.0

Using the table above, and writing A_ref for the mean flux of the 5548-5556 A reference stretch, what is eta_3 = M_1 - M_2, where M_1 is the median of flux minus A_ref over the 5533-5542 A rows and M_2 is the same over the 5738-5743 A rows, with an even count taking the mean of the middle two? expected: 0.35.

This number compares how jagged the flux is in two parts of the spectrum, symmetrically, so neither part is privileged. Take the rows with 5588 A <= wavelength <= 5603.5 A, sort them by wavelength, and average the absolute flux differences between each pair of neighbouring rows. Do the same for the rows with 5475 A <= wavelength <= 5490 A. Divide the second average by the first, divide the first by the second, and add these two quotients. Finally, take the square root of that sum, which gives 1.45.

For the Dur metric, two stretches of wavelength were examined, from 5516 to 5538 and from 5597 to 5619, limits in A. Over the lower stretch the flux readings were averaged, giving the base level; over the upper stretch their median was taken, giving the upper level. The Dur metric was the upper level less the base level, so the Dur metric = -0.1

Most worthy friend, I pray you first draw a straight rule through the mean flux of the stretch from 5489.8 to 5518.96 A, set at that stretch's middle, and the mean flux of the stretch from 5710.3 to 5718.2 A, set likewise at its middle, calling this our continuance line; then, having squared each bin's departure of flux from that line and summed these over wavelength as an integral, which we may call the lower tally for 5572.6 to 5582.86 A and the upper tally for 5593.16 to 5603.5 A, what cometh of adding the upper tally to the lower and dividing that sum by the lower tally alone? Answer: 1.1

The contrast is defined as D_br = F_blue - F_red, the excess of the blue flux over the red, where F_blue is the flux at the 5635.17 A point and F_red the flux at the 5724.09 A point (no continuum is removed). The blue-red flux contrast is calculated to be 0.3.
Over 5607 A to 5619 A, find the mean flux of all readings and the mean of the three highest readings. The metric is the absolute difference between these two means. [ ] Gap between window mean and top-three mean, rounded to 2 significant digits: 0.17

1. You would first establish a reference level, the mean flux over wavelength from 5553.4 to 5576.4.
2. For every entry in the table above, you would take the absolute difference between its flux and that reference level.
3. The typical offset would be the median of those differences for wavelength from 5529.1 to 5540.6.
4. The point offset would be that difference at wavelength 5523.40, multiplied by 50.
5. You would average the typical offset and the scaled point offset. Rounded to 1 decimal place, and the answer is 3.6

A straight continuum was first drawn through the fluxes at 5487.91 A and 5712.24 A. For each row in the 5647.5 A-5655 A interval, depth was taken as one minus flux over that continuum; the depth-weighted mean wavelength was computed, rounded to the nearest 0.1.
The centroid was 5651.2 A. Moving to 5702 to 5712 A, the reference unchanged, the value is 5706.3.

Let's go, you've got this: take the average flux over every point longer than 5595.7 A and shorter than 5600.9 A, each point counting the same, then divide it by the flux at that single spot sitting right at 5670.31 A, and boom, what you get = 0.98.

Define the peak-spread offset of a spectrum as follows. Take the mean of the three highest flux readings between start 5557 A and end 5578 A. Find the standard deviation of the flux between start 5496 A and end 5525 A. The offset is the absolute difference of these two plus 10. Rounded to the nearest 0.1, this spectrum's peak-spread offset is 22.8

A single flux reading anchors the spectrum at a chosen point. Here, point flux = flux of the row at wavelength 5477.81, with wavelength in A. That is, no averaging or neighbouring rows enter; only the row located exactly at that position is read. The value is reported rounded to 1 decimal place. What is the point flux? 12.4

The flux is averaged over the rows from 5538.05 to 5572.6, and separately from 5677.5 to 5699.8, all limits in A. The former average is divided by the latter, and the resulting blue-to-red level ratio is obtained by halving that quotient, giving 0.510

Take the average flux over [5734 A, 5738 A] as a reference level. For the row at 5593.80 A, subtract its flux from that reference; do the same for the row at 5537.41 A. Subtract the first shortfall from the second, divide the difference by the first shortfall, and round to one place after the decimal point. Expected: -1.6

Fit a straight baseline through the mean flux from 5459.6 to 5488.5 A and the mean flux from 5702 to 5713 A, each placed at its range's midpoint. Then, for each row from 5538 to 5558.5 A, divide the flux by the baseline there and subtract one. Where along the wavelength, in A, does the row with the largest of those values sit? 5539.96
